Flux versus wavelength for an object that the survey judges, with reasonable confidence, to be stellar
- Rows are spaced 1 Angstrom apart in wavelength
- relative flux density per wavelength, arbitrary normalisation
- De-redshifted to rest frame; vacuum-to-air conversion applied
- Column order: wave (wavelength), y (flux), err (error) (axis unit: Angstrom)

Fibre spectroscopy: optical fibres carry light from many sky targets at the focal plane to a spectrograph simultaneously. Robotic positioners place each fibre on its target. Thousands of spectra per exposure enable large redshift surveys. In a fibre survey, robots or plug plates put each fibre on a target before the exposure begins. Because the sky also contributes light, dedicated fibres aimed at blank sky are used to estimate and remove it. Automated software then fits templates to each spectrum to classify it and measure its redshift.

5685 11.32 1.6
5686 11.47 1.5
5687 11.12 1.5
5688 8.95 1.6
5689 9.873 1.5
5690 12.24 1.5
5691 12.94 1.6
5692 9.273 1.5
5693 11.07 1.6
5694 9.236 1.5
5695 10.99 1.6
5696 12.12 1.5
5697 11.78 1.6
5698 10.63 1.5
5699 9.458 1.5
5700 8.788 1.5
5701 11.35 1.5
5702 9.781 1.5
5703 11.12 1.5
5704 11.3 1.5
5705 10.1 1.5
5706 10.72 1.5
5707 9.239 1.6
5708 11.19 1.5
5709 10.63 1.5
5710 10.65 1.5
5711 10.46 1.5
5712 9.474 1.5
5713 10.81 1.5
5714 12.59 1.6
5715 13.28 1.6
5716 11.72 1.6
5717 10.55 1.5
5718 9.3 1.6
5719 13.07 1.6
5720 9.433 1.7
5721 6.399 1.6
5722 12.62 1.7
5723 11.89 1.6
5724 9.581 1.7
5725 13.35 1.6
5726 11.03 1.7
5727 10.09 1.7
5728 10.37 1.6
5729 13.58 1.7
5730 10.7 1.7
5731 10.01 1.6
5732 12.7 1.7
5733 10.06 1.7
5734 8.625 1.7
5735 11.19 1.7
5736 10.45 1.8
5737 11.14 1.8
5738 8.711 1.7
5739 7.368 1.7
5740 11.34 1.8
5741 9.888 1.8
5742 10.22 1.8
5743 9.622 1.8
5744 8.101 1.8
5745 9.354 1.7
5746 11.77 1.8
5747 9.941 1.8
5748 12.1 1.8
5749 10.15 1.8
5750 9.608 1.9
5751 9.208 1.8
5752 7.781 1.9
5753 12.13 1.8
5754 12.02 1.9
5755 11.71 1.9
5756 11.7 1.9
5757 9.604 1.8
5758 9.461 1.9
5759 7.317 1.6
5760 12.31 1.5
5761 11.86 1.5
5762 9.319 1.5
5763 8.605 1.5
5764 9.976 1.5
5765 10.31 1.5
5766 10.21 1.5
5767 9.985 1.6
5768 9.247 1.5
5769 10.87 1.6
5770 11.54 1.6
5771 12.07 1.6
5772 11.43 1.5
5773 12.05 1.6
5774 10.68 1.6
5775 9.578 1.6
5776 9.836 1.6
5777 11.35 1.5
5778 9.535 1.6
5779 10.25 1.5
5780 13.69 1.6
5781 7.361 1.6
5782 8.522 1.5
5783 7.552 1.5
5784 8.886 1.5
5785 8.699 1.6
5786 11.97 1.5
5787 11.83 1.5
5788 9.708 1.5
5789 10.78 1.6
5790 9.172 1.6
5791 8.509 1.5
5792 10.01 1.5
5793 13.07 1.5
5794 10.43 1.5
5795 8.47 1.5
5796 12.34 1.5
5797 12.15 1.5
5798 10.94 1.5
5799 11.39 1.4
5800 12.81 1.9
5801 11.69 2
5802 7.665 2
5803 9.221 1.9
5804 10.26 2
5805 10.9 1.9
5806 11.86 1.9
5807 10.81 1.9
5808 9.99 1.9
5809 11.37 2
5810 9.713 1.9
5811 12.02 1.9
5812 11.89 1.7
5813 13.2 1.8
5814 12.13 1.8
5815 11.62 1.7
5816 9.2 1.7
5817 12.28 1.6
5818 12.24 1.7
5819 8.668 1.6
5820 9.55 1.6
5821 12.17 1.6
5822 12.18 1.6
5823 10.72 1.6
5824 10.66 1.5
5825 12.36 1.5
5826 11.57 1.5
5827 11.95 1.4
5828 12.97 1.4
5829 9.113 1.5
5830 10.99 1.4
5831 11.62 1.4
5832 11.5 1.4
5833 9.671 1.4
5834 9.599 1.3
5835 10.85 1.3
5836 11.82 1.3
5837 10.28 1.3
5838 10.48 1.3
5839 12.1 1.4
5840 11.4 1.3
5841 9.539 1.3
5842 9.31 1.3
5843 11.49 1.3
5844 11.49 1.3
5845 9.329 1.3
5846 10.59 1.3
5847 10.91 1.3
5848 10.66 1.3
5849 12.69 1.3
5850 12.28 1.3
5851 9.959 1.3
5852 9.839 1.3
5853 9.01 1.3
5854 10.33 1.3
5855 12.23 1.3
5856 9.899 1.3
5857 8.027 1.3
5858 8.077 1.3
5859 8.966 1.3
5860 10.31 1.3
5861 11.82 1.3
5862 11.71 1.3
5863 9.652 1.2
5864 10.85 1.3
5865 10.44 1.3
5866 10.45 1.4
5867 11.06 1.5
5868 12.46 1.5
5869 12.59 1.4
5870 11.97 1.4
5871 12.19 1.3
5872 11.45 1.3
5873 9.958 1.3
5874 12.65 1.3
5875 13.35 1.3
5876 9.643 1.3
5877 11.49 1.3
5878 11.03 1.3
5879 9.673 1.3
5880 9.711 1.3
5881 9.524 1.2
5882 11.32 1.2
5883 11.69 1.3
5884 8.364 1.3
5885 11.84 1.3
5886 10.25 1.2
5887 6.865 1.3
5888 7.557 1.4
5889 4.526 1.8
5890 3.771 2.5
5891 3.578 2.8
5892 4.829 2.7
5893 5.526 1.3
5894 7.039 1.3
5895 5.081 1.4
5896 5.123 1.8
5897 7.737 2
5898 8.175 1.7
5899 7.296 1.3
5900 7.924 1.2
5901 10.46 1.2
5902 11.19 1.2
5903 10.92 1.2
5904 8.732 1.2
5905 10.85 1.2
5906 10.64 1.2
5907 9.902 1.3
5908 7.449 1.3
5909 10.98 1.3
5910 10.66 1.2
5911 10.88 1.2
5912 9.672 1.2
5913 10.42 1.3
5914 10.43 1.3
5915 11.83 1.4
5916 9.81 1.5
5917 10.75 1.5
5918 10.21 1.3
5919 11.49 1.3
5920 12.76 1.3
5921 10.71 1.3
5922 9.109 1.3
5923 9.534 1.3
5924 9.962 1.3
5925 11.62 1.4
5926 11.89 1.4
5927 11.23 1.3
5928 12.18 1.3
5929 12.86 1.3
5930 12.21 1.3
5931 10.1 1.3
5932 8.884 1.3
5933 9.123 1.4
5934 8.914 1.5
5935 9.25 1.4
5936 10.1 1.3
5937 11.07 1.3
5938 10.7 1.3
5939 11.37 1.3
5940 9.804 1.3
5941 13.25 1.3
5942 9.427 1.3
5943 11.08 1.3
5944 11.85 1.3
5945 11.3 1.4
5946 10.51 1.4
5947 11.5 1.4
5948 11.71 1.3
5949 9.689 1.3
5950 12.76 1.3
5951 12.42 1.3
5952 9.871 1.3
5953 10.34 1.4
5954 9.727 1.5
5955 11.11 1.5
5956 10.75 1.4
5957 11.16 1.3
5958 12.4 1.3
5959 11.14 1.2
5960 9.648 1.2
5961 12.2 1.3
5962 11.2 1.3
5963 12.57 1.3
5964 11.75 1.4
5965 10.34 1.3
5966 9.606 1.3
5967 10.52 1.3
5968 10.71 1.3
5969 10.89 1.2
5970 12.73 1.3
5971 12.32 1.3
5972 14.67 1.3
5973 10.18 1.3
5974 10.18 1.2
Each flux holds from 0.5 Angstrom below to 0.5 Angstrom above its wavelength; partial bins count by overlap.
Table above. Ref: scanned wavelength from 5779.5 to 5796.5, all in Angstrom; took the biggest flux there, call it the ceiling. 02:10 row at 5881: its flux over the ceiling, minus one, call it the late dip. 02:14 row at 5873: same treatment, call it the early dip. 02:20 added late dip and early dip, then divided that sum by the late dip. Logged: 1.90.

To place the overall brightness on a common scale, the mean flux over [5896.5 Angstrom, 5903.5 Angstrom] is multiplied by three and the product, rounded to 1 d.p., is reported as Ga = 27.3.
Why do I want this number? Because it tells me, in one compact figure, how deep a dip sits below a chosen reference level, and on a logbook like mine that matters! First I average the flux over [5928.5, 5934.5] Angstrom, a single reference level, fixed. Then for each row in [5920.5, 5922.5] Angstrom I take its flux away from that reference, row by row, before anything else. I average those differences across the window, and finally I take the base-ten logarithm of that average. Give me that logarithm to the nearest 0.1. -0.4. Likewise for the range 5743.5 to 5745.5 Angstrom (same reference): 0.2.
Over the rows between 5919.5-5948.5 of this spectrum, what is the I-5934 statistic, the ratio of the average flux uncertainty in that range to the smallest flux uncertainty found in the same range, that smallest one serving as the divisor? 1.02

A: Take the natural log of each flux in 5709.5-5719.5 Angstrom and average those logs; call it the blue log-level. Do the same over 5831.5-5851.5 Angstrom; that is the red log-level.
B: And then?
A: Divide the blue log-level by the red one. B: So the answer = 1.01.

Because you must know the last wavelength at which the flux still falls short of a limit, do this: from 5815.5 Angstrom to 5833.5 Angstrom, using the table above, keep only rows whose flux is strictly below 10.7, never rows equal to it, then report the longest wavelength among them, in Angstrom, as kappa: 5833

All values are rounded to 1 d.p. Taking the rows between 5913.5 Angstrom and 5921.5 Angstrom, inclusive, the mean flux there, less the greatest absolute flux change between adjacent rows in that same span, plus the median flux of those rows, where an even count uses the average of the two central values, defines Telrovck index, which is 19.7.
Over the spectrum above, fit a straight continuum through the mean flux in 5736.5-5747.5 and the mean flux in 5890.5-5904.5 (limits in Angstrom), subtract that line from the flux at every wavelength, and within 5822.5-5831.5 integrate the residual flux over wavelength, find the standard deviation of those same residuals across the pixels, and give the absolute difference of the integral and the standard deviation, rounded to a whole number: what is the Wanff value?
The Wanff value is 25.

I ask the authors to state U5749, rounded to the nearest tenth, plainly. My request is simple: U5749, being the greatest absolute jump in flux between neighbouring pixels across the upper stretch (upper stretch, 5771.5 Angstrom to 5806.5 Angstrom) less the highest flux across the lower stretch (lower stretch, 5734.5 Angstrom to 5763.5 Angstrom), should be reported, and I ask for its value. -6.0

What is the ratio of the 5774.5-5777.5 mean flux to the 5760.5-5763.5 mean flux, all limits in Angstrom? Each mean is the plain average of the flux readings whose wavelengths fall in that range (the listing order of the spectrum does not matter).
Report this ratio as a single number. 1.03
